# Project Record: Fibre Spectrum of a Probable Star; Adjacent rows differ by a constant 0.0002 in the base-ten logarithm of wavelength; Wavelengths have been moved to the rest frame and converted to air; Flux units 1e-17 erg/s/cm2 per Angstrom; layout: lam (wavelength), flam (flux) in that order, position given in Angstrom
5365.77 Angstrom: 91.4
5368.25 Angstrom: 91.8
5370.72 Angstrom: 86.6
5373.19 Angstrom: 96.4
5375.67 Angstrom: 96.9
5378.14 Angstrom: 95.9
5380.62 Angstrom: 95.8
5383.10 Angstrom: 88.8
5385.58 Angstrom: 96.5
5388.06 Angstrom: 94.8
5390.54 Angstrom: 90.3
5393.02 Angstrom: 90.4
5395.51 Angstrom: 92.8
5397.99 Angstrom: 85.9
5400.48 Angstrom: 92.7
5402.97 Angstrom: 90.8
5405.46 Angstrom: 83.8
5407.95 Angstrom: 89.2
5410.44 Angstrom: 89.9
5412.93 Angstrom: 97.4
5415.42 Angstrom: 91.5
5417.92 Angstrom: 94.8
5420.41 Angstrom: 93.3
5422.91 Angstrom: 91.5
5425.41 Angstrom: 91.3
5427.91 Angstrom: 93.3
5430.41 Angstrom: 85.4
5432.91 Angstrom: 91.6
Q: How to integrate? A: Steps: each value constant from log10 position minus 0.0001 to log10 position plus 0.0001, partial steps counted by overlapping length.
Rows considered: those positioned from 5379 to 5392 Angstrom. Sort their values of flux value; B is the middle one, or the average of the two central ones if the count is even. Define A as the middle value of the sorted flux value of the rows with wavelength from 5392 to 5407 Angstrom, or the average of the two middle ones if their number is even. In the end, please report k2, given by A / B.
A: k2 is 0.96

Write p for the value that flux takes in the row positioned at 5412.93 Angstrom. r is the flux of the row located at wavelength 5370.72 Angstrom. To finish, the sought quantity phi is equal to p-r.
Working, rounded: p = 97.4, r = 86.6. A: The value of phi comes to 11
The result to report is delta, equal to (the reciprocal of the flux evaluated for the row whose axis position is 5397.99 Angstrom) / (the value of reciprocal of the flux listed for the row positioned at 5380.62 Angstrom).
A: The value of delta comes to 1.12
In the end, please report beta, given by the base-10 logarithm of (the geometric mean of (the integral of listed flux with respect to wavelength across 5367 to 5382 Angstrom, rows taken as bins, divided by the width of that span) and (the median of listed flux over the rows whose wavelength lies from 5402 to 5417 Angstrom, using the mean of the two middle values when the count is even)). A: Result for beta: 1.964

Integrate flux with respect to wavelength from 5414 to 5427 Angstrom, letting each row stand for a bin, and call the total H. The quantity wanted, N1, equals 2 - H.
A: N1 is -1201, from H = 1203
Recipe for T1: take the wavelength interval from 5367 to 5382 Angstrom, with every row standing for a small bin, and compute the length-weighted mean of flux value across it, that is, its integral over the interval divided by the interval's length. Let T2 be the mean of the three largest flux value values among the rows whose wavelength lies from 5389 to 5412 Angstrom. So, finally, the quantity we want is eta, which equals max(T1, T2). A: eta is 93.8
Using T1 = 93.8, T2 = 92.1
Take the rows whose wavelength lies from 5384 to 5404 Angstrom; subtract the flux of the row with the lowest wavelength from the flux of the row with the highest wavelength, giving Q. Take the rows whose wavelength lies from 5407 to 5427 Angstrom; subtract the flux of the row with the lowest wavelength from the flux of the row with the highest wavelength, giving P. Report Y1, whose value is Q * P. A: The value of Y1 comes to -12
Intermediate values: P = 2.1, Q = -5.7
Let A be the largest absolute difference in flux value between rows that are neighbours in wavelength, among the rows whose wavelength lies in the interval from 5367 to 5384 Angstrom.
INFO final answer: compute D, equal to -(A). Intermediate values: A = 9.8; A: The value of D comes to -9.8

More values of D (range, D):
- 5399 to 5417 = -7.5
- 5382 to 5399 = -7.7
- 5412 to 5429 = -5.9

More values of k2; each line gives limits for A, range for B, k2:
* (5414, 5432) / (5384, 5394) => 0.99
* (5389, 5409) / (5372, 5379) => 0.94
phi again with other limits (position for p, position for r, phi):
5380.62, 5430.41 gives 10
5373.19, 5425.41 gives 5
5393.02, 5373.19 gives -6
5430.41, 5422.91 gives -6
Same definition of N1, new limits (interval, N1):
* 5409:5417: -741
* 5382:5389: -652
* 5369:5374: -454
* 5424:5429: -459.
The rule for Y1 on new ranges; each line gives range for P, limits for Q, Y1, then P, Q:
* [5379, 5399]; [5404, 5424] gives -76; -9.9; 7.7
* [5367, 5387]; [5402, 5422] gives 12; 4.7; 2.5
